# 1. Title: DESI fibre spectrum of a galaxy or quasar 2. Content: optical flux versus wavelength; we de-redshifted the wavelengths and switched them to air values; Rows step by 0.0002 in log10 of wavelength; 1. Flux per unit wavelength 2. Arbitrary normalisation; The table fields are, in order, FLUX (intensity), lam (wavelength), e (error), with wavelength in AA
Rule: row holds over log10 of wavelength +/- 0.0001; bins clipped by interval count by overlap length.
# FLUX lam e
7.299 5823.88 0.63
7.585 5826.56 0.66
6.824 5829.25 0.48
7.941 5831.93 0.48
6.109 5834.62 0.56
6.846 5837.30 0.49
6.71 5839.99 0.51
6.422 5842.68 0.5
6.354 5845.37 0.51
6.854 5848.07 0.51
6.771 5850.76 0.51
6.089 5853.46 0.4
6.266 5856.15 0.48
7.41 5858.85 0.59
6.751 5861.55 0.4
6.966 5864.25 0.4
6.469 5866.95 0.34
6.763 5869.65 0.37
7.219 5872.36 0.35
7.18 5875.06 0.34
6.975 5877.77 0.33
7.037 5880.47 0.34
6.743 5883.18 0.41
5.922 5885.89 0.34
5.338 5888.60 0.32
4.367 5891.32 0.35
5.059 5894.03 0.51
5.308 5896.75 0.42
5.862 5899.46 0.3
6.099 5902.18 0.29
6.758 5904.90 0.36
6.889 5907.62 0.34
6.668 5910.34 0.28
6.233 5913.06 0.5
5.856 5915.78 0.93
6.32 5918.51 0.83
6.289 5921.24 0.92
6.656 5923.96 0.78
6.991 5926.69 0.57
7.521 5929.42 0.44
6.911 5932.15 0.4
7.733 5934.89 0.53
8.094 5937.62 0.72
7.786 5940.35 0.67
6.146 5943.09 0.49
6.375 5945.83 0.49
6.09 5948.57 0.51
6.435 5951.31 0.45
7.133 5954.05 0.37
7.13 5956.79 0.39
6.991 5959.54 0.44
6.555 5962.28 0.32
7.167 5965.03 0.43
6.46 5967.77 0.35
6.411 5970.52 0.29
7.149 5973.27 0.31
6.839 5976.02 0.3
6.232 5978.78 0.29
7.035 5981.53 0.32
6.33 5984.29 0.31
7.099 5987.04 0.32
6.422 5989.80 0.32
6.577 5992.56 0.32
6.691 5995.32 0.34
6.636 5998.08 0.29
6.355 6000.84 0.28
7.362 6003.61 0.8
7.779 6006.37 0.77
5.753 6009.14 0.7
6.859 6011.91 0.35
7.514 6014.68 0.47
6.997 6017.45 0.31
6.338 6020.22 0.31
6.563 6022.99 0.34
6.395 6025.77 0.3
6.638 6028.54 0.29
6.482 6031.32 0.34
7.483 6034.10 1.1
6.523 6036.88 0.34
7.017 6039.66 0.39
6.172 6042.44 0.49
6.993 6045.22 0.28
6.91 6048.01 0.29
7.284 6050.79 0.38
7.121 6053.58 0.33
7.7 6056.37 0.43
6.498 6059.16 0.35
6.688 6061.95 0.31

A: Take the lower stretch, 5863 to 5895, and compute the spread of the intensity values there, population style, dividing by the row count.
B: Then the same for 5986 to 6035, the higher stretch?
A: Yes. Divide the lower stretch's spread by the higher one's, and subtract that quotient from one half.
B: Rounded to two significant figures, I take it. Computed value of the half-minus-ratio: -1.3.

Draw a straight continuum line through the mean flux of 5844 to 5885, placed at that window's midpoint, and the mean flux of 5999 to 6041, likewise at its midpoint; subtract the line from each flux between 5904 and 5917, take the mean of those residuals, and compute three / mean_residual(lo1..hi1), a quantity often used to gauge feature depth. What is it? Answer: -10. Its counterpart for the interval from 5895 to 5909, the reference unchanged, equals -5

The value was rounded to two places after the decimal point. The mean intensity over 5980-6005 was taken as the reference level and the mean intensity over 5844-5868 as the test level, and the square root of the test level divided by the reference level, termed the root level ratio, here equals 1.00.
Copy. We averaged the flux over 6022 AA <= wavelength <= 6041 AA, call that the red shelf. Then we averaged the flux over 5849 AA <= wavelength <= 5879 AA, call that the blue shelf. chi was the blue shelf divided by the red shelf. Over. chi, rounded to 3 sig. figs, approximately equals 1.01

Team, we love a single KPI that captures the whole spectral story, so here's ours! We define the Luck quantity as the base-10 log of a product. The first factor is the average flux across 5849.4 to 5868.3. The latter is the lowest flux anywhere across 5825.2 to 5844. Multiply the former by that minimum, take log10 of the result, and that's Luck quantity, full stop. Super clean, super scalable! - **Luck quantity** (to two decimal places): 1.61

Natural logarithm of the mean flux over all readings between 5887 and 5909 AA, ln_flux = 1.74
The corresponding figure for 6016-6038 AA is 1.90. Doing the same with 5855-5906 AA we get 1.85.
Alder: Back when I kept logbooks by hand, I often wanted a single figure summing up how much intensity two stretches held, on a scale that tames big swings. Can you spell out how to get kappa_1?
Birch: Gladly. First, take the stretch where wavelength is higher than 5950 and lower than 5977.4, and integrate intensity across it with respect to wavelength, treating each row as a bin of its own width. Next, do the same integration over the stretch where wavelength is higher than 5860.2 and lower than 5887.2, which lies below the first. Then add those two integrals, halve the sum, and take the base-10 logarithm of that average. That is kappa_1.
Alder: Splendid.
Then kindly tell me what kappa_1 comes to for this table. 2.27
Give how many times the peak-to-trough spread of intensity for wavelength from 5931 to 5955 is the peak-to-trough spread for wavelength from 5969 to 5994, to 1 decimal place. 2.2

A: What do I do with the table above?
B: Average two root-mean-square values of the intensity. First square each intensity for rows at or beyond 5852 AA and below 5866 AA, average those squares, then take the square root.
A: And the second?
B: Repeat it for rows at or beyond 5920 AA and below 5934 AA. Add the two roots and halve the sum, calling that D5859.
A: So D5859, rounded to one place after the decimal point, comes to 6.8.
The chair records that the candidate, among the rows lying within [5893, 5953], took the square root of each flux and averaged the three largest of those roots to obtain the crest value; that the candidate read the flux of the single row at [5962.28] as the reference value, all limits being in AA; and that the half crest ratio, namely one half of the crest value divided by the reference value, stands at 0.214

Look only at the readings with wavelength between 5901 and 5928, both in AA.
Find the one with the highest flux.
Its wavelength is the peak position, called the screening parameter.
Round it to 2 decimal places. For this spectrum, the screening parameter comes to 5926.69 AA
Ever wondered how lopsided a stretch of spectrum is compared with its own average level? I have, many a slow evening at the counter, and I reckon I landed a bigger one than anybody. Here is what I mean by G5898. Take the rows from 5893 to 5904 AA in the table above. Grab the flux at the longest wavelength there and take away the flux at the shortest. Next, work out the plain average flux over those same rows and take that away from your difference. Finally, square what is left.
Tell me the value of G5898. 21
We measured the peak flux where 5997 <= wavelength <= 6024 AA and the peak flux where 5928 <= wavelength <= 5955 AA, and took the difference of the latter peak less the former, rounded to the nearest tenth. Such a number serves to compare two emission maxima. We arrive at 0.3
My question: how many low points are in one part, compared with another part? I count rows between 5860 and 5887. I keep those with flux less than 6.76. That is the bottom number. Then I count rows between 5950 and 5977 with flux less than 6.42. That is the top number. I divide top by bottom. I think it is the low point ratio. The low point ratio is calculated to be 0.25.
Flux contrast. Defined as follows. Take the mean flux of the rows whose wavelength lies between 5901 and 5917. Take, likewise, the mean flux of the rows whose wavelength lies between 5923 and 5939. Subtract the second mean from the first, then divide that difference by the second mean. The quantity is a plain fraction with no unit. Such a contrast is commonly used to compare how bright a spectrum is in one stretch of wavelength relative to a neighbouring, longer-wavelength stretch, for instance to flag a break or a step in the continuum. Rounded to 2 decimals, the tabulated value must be -0.12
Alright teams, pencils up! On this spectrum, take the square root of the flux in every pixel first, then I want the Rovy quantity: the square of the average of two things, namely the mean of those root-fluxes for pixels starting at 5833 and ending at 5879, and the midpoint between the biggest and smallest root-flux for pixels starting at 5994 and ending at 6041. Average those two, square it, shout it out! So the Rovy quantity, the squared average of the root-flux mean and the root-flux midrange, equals 6.72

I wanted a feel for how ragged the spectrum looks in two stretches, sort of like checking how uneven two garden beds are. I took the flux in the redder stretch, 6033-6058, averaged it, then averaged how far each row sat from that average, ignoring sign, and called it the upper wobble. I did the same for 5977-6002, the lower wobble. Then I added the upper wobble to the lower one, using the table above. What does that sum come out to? 0.57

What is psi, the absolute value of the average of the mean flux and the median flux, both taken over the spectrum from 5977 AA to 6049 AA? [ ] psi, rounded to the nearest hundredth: 6.69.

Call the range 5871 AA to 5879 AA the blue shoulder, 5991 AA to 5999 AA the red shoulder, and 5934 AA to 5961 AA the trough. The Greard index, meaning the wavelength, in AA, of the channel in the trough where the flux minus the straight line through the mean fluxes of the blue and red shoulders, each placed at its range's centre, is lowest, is 5948.57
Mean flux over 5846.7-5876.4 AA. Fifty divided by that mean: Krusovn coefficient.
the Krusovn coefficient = 7.36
